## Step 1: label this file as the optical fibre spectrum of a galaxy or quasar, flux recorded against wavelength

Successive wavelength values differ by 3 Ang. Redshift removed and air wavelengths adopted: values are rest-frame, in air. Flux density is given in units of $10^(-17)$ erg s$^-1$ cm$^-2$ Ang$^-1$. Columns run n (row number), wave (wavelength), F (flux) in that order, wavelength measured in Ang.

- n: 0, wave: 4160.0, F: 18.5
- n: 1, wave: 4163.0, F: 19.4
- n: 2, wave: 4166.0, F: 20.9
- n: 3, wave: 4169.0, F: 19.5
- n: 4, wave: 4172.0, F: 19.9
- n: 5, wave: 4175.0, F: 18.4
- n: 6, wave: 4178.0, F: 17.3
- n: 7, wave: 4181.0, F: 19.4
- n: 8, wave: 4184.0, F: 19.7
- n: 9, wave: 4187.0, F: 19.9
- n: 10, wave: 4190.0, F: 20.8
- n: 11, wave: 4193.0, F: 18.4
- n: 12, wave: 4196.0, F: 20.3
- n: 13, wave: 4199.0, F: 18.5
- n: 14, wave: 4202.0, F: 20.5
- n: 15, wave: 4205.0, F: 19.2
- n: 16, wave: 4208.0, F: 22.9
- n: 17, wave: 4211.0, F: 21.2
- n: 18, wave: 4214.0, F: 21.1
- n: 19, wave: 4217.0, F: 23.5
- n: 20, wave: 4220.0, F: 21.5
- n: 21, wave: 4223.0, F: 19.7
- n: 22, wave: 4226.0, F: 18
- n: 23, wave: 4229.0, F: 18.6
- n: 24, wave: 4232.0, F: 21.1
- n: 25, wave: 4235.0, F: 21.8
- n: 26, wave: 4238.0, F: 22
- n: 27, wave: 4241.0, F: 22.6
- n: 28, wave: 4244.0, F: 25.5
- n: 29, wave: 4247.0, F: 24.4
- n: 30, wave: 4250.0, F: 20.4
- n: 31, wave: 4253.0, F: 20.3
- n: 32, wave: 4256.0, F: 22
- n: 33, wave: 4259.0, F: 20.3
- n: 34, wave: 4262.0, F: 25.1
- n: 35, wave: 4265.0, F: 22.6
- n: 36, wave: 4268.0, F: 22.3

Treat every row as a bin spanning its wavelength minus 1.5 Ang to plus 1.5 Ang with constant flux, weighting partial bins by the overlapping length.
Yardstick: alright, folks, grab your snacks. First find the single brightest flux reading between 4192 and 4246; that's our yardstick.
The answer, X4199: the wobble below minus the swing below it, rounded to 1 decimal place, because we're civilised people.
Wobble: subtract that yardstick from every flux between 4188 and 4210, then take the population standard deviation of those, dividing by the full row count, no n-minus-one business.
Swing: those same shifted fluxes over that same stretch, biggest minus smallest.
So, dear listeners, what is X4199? -3.0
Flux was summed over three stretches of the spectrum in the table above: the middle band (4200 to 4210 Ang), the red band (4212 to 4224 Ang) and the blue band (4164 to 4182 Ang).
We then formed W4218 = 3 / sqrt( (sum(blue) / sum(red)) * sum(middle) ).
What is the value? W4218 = 0.33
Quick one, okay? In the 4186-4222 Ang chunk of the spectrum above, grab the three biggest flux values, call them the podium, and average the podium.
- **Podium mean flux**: 22.6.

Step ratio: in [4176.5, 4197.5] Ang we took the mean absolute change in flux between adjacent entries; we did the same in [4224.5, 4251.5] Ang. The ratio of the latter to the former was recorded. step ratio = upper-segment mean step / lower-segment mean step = 1.21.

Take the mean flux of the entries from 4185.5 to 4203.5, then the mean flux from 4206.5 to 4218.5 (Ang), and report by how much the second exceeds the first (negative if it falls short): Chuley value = 2.4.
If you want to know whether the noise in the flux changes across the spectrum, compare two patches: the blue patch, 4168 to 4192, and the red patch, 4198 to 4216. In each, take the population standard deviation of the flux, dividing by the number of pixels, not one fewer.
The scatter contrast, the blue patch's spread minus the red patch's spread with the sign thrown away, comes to 0.43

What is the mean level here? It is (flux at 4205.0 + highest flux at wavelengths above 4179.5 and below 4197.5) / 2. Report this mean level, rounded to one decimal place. 20.0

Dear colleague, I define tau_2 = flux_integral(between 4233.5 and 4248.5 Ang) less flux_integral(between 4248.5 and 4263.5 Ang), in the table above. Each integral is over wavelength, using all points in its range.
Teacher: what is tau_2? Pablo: 25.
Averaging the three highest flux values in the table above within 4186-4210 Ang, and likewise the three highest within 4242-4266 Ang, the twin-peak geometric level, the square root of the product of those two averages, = 23.1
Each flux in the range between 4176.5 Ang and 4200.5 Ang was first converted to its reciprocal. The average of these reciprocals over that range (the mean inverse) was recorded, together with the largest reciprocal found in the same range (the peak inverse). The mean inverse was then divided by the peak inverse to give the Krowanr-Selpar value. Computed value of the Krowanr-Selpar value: 0.900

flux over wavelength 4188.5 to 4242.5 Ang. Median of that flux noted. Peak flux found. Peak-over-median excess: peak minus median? 2.55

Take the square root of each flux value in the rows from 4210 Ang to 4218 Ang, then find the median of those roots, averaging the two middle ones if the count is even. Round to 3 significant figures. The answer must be 4.60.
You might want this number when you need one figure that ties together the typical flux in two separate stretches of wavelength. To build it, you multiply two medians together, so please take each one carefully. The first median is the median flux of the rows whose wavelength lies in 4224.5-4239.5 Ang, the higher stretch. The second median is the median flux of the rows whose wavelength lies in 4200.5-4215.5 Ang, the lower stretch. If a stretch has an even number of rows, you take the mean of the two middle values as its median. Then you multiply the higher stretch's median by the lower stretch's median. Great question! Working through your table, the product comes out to 445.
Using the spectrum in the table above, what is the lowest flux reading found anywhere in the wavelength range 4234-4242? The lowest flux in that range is 21.8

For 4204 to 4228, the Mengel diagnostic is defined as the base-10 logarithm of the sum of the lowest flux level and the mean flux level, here 1.59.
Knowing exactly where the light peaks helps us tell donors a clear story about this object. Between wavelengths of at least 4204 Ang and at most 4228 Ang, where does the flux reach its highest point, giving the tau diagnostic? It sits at 4217.0 Ang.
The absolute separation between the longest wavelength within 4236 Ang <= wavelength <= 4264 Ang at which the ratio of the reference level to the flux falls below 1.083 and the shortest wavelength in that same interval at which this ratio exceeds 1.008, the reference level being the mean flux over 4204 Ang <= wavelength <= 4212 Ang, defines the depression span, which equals 12 Ang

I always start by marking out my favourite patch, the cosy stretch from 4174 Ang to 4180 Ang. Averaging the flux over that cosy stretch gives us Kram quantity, 17.9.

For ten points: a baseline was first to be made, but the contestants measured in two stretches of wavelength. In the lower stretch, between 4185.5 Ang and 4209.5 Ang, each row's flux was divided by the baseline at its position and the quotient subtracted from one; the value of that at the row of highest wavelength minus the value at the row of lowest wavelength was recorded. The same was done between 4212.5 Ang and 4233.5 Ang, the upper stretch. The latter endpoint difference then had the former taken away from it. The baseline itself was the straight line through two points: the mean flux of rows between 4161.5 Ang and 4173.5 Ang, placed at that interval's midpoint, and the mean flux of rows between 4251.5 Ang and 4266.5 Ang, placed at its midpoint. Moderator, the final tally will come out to 0.1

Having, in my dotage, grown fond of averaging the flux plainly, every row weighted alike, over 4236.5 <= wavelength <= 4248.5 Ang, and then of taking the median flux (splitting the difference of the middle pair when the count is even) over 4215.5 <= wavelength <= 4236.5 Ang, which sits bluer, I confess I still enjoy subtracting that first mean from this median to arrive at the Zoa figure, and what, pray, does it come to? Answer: -2.5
